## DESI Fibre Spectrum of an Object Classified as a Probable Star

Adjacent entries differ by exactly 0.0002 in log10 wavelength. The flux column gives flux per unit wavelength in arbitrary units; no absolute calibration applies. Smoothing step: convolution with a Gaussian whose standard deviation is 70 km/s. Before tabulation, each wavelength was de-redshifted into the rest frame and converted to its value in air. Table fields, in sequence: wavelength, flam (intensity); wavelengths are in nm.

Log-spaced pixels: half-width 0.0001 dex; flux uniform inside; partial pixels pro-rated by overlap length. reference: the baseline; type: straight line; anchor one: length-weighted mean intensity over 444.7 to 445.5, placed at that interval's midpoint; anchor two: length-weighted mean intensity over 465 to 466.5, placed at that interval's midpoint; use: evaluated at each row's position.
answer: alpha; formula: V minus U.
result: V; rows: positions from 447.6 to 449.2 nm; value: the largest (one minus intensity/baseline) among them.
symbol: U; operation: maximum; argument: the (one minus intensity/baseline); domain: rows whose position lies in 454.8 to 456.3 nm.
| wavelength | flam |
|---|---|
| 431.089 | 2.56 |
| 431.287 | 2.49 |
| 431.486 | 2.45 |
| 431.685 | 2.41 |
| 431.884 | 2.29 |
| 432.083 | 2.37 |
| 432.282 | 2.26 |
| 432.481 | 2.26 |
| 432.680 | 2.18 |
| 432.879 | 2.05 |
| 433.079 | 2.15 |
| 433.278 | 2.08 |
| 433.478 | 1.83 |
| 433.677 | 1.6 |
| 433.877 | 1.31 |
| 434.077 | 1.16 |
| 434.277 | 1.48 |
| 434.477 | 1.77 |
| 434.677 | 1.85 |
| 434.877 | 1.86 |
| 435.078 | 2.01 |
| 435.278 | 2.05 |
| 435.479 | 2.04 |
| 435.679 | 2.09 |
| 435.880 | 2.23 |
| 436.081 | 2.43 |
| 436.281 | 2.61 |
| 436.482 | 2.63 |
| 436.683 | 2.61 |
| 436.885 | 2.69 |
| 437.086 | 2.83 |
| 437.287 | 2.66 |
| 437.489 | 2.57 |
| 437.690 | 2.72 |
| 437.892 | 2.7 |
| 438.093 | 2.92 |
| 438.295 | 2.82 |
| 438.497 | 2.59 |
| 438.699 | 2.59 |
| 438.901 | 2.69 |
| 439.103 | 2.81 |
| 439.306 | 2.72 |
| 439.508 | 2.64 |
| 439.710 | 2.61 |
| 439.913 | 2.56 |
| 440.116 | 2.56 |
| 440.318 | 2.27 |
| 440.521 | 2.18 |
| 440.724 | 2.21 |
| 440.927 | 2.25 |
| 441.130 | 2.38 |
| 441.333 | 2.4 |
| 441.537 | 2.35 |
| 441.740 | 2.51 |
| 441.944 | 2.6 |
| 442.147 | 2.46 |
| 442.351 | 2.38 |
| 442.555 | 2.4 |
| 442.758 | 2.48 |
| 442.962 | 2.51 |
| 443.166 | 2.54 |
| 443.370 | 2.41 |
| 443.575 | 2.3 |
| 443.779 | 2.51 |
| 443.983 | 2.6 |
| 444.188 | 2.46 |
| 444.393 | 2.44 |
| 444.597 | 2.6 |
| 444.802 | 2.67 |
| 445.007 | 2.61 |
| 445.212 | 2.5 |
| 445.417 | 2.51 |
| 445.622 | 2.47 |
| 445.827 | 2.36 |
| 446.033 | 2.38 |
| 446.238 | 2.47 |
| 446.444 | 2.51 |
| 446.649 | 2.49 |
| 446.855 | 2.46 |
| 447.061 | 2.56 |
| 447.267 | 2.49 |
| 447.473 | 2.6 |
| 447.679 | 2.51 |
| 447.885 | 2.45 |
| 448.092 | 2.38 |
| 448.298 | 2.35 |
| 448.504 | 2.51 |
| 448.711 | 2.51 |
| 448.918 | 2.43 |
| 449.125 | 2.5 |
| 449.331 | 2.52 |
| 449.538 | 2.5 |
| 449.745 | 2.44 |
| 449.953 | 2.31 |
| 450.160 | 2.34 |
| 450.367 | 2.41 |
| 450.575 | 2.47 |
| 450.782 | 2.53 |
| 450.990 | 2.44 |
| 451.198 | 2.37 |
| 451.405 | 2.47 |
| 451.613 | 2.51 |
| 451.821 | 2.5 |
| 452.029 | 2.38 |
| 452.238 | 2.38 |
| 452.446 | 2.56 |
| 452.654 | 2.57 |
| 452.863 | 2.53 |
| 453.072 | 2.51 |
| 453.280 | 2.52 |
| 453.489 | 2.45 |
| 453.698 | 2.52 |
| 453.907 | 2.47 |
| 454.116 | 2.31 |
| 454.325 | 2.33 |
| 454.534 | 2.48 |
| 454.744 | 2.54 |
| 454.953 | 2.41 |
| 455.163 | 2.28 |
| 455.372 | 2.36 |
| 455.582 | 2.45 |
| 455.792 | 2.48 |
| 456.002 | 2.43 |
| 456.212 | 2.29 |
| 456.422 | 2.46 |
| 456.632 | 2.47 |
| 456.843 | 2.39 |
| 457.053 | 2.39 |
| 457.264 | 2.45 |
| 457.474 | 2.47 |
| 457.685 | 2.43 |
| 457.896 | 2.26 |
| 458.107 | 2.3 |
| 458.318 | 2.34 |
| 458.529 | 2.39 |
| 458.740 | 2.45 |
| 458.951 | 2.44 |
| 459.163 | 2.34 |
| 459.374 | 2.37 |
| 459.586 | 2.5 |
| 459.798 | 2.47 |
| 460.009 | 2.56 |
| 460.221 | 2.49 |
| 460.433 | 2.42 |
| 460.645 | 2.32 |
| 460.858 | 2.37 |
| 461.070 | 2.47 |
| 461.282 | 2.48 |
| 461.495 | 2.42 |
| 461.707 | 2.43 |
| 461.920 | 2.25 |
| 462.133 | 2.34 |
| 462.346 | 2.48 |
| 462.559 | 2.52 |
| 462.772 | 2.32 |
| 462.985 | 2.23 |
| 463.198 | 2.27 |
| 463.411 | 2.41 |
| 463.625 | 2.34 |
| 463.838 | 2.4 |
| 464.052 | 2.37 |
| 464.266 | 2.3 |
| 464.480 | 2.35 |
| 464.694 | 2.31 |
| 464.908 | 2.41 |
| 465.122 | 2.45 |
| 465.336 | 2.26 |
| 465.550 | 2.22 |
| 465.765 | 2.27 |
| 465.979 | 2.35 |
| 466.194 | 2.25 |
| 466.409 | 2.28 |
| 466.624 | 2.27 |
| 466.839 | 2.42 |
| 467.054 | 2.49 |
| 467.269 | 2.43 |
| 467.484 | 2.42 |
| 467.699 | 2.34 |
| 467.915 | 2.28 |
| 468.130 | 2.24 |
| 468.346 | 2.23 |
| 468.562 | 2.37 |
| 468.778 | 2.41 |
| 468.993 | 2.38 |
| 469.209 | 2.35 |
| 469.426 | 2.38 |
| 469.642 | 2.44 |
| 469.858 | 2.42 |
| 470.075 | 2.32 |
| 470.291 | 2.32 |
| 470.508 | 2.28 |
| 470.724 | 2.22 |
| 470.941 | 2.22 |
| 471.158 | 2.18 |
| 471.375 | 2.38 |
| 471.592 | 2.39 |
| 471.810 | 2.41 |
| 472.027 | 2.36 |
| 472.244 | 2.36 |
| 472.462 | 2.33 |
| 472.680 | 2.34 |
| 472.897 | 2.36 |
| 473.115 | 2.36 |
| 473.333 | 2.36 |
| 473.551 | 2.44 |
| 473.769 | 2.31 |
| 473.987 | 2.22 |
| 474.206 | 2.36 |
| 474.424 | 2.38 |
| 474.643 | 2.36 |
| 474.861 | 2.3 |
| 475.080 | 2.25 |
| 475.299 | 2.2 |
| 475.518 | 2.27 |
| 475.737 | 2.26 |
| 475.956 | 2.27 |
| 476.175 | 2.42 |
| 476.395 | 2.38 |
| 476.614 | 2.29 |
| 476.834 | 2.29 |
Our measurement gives 0.01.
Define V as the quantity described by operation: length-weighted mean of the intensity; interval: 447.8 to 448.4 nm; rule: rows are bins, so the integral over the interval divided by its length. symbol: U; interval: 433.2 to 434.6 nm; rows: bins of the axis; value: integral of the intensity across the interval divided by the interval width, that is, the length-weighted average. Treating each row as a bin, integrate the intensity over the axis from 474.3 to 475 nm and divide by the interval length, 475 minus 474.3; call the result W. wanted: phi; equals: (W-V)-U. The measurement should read -1.65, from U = 1.60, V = 2.39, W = 2.34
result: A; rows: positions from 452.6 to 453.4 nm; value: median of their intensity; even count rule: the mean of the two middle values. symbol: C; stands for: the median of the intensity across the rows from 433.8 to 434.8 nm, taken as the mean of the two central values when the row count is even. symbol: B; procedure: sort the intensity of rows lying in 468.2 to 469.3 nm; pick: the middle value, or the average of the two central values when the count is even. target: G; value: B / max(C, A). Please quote 0.94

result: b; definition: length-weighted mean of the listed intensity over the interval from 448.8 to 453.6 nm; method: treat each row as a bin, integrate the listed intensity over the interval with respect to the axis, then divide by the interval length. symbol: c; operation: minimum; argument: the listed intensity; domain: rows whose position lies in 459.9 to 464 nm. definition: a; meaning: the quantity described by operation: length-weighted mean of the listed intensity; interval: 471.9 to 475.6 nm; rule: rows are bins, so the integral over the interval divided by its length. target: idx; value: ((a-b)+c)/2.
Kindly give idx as 1.05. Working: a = 2.33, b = 2.46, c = 2.23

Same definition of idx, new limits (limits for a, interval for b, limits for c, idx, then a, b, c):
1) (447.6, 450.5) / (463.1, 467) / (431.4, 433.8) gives 0.85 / 2.44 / 2.33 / 1.6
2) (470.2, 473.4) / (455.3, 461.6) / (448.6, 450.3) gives 1.11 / 2.32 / 2.42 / 2.31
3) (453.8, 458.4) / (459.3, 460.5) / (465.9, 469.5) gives 1.08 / 2.40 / 2.47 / 2.23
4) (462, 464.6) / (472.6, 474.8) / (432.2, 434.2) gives 0.59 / 2.36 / 2.35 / 1.16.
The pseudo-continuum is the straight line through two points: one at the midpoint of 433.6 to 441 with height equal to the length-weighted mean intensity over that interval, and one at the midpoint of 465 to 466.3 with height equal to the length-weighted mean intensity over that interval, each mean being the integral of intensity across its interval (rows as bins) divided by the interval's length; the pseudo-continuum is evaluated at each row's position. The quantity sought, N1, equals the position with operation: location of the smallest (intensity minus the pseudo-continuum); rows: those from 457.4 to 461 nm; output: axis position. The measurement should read 457.896 nm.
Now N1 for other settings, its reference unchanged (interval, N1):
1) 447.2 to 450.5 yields 449.953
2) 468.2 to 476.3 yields 471.158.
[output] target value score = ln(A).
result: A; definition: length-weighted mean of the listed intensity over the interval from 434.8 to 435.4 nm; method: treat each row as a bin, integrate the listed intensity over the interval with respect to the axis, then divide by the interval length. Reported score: 0.682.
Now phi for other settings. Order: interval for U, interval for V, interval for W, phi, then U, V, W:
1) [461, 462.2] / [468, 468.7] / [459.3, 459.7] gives -2.25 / 2.40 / 2.28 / 2.44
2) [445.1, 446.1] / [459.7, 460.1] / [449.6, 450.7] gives -2.57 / 2.45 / 2.52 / 2.40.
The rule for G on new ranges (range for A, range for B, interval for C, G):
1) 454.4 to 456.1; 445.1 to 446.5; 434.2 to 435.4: 1.01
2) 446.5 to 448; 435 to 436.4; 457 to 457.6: 0.84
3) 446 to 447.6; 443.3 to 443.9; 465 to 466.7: 0.97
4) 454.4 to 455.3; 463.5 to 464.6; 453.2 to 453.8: 0.93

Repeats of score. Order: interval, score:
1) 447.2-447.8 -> 0.930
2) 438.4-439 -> 0.965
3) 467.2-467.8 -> 0.874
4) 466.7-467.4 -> 0.892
